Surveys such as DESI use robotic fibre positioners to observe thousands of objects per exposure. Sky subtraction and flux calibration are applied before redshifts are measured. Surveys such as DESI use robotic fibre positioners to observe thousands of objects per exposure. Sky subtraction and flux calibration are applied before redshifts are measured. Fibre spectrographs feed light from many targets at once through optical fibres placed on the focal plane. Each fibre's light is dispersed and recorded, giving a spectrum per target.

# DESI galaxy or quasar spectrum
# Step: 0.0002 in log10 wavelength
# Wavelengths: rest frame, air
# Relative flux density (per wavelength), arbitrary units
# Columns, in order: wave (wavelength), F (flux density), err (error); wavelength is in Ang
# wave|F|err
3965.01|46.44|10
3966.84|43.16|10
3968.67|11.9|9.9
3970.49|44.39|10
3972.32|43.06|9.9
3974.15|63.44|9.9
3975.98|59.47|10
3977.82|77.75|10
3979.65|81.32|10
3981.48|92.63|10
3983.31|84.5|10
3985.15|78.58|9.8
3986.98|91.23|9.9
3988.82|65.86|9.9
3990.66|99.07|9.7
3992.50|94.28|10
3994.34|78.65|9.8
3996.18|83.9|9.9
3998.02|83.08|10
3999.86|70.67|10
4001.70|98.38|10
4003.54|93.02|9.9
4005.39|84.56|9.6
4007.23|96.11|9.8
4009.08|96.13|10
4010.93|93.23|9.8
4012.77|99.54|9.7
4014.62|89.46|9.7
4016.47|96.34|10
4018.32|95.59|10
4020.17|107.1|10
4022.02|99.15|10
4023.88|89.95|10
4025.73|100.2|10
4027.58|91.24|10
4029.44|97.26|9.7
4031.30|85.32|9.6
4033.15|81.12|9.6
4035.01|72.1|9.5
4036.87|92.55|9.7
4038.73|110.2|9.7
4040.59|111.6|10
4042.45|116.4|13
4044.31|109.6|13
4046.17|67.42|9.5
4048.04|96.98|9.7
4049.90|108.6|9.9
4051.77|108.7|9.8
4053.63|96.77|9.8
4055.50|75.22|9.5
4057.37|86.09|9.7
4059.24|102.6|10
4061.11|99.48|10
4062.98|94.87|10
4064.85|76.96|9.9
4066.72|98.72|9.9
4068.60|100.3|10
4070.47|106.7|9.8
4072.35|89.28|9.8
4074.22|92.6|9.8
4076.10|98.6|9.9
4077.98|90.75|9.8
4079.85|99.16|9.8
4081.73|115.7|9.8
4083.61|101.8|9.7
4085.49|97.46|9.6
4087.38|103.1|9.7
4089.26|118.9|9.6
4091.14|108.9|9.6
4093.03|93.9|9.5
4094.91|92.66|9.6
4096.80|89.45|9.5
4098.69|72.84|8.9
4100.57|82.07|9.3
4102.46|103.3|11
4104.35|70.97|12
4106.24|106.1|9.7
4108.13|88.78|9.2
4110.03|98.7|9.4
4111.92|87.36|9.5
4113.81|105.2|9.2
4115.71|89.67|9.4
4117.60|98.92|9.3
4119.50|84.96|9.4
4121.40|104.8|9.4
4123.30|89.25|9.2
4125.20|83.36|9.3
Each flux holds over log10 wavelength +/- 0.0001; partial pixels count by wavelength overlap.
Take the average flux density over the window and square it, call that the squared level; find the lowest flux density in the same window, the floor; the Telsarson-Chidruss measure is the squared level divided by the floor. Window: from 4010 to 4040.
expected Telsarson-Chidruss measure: 122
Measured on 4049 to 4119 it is 130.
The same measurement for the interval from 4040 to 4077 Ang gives 139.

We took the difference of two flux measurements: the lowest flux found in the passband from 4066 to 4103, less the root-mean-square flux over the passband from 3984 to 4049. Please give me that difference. -20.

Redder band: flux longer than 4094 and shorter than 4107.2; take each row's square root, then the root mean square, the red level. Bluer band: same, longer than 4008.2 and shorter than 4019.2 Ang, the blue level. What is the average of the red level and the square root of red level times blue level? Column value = 9.5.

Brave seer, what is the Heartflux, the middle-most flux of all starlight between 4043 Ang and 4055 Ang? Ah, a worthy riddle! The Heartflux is 103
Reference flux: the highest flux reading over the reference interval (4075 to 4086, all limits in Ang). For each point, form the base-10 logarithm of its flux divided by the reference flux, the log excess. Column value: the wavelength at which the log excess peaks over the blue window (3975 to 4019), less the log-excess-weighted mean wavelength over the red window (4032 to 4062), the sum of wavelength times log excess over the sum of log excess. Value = -33.6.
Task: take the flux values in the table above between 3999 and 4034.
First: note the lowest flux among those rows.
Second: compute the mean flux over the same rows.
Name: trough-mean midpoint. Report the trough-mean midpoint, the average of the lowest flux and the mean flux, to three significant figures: 81.8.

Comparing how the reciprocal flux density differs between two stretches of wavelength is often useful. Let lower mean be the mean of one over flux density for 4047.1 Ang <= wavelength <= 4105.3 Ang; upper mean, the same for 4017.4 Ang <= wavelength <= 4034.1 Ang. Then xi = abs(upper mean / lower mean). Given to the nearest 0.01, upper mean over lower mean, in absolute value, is 1.01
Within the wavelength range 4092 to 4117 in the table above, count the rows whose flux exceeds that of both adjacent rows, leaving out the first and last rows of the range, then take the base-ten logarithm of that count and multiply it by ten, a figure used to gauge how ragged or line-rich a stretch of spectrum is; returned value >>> 6.0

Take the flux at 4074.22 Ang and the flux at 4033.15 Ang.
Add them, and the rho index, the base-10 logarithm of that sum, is 2.24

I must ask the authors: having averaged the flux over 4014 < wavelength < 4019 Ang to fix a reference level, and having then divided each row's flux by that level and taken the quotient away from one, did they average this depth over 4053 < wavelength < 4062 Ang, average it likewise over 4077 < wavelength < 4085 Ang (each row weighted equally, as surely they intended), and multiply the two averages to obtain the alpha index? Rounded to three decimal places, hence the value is -0.002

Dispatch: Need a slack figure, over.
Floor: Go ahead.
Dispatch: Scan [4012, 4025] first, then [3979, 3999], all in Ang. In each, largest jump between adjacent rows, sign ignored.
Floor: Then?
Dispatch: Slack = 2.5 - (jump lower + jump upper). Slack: -42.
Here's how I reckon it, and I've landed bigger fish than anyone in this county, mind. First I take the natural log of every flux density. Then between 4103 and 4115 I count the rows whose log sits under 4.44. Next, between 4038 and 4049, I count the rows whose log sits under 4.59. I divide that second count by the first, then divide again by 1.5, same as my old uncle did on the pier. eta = 1.3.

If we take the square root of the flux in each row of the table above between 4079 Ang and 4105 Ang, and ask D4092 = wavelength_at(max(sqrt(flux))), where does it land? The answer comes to 4089.26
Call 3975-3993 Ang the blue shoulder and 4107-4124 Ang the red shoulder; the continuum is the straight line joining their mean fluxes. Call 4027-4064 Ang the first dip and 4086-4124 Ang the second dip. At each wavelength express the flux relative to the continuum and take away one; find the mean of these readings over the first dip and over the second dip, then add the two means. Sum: 0.097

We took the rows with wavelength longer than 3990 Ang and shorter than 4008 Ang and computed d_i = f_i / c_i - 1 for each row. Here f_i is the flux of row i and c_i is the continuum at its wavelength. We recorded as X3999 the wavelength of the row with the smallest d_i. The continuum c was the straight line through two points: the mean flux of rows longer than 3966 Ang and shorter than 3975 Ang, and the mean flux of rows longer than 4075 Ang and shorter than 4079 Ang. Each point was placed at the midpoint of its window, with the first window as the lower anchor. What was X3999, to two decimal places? 3999.86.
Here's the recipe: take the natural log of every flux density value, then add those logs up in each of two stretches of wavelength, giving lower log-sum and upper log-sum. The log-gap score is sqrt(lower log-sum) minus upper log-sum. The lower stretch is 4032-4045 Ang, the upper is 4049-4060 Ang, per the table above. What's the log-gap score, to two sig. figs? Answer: -22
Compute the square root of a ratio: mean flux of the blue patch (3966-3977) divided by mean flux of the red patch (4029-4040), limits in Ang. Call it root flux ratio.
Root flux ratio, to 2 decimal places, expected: 0.70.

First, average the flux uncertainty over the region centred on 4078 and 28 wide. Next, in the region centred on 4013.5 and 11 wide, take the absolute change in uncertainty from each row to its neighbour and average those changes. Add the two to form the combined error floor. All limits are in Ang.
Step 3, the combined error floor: 9.9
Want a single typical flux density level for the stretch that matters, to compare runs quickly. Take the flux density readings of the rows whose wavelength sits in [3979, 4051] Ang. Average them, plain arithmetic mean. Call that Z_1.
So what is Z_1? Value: 92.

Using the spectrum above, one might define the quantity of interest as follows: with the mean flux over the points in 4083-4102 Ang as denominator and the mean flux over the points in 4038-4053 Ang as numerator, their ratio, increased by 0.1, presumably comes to 1.18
